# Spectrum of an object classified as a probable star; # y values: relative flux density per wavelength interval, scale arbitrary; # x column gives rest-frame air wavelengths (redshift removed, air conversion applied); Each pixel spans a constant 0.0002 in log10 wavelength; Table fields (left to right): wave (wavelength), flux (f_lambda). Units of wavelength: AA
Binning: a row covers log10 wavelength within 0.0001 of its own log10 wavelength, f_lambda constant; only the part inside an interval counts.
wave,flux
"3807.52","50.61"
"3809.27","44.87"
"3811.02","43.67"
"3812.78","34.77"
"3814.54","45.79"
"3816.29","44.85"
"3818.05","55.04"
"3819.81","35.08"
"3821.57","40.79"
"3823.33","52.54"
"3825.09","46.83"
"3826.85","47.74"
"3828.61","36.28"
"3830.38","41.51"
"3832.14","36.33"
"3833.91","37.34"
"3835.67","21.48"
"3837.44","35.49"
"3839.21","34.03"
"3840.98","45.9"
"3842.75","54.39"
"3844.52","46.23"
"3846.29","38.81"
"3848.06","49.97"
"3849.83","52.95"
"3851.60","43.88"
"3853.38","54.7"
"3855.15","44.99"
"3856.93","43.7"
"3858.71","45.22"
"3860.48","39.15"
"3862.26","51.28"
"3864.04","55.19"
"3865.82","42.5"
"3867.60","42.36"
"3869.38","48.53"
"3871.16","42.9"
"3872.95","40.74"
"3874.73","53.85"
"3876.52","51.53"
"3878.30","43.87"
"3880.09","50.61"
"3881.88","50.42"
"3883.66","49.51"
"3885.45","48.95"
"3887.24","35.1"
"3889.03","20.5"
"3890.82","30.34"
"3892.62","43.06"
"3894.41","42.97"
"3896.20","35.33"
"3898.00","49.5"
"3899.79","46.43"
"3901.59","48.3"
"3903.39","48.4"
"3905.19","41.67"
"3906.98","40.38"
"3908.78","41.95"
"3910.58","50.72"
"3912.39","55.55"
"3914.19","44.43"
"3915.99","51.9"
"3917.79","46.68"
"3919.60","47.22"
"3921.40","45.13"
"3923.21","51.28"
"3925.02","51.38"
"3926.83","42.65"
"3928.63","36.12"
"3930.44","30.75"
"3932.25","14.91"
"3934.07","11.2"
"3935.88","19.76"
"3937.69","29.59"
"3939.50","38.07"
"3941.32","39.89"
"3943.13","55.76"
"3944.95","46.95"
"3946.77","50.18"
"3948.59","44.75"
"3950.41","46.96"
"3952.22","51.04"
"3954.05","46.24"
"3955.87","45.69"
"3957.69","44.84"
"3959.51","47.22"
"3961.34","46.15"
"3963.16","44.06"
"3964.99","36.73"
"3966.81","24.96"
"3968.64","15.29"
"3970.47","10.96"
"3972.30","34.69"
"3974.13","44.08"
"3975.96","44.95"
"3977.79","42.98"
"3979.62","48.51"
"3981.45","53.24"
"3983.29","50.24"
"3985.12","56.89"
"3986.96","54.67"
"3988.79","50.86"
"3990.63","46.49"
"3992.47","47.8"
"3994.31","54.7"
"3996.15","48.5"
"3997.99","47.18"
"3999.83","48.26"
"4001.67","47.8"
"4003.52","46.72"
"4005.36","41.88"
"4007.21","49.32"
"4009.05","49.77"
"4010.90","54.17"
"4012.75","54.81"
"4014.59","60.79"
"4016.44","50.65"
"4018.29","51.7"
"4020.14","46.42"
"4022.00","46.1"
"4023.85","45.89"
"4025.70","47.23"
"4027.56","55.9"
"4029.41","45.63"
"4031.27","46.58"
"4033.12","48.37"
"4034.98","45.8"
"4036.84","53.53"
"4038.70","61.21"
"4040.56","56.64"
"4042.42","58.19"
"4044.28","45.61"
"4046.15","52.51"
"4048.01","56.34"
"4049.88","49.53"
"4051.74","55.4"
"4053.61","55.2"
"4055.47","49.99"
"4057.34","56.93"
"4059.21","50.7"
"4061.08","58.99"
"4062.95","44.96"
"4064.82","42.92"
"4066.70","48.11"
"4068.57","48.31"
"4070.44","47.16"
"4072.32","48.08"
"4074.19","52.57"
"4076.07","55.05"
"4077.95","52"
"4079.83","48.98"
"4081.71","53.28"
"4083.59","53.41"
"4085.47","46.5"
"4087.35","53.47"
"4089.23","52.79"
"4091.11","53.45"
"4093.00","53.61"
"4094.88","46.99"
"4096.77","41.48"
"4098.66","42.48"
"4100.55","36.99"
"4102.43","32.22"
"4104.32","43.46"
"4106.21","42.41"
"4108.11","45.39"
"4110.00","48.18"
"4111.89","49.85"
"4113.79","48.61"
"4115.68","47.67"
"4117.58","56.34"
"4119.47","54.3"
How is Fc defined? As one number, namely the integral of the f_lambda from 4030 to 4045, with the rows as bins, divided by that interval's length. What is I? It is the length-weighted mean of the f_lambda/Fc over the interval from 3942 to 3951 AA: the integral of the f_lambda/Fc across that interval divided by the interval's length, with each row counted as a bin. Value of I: 0.938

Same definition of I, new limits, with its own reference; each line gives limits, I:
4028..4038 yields 0.937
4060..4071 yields 0.933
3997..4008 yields 0.901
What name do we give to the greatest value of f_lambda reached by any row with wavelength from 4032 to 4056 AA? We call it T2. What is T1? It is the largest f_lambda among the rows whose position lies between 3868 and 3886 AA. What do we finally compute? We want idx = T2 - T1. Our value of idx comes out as 7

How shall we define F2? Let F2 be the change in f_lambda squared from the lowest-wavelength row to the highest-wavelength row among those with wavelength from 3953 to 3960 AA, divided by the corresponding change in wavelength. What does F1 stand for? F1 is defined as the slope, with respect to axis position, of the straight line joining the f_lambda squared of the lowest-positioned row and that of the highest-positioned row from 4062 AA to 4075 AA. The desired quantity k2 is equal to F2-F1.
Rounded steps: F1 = 66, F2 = 17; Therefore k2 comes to -49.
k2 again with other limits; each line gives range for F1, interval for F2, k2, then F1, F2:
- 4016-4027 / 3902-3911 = 68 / -36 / 32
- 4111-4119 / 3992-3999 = -132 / 121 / -11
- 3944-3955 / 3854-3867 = -13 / -7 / -20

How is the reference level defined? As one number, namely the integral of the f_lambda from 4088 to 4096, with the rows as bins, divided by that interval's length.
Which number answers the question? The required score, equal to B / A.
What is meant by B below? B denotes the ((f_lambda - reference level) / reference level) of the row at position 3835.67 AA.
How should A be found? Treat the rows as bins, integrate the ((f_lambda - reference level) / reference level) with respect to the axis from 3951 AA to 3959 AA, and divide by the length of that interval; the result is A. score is 6.5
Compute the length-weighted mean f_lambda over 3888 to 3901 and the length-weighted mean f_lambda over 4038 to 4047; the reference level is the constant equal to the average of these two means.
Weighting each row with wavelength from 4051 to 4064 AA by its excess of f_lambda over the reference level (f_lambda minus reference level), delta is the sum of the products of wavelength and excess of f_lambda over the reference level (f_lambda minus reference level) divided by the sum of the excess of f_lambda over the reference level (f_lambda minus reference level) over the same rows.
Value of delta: 4056.4 AA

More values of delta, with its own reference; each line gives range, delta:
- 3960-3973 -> 3968.8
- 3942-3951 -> 3943.7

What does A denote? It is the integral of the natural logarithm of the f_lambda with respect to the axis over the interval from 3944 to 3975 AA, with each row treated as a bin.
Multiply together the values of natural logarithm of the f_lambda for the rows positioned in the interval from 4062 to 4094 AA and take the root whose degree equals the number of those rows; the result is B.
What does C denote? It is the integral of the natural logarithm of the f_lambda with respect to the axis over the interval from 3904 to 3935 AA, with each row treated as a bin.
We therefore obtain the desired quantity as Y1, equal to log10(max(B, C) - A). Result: 0.0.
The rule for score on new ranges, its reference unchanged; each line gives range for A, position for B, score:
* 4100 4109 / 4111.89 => 0.2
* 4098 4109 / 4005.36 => 0.9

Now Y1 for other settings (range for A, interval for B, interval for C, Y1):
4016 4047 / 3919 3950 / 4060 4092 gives 0.6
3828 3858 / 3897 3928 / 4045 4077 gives 1.2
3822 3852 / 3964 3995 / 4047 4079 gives 1.1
